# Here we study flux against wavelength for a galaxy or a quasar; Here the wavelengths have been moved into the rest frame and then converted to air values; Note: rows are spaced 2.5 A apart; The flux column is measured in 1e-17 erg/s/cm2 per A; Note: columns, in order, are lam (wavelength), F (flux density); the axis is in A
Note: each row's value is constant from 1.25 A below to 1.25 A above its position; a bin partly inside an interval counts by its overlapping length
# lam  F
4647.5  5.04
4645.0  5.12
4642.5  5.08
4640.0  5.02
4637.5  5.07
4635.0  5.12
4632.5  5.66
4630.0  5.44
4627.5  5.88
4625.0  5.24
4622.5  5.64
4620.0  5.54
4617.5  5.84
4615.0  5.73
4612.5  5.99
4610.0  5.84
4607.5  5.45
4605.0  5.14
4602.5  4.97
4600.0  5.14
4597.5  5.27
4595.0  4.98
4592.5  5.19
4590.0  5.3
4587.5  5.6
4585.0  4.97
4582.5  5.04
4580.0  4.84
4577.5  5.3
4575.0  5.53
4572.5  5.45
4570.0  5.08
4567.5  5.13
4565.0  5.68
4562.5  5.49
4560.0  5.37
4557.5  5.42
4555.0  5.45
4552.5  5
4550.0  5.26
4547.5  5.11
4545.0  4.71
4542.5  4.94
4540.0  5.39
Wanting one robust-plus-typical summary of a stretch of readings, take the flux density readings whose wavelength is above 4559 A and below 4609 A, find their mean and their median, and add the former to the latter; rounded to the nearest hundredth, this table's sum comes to 10.48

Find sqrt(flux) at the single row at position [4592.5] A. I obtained 2.28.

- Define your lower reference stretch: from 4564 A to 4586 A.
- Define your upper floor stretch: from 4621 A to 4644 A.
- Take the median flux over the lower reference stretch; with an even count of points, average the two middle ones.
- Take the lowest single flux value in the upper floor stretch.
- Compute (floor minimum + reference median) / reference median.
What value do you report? 1.979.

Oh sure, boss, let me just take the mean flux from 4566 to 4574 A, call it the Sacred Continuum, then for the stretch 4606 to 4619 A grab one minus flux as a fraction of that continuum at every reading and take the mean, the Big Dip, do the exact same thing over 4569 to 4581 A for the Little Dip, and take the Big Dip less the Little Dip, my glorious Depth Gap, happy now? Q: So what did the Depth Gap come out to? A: -0.10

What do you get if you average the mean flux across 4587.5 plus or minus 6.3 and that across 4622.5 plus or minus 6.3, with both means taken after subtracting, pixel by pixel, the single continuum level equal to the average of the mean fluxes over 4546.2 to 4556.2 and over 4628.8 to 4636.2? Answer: 0.12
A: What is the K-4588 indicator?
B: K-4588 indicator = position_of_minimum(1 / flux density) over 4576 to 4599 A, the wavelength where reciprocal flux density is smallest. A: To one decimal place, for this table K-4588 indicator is 4587.5 A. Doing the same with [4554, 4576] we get 4565.0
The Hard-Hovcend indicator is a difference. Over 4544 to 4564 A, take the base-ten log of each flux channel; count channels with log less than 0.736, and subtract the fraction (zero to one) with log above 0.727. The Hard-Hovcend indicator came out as 5.5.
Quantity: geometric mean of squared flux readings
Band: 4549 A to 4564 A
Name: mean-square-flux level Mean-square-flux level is 28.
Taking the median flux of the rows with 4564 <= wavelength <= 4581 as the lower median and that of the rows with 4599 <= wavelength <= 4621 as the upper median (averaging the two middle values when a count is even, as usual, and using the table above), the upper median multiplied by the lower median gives 29.4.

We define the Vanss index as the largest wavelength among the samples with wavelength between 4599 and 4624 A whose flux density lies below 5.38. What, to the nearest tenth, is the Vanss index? 4605.0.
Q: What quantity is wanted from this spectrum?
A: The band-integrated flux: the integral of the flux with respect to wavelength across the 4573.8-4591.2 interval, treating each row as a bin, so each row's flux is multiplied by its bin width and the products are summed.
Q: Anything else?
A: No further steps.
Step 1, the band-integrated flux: 91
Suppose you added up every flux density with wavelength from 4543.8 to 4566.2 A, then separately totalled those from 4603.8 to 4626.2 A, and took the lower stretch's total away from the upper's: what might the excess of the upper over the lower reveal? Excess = 2.9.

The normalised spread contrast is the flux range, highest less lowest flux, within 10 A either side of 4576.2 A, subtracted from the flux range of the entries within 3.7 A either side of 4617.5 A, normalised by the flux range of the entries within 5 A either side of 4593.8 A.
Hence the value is -1.2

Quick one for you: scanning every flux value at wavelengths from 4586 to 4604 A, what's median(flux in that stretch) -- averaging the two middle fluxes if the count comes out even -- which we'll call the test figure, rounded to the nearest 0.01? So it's 5.19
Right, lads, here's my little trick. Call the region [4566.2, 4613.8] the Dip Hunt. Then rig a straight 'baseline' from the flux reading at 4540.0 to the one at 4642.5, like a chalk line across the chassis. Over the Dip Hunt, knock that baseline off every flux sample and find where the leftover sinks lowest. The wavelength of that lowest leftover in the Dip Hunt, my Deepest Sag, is 4580.0 A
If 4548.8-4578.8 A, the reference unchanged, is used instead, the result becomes 4552.5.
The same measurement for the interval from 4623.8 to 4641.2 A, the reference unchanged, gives 4640.0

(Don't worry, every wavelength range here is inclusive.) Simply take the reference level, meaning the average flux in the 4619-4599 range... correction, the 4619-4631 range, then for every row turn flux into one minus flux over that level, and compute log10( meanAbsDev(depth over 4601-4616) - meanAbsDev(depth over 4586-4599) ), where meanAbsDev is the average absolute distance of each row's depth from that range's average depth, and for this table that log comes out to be -1.47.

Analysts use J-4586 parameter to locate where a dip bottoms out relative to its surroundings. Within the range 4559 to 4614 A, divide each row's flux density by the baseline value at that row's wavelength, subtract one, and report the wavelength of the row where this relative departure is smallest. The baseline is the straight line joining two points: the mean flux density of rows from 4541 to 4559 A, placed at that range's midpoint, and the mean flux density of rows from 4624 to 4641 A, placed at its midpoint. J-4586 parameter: 4580.0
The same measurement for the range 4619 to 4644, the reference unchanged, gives 4640.0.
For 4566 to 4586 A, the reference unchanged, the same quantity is 4580.0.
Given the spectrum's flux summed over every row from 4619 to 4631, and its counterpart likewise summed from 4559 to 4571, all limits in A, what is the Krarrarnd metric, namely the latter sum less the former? -1.0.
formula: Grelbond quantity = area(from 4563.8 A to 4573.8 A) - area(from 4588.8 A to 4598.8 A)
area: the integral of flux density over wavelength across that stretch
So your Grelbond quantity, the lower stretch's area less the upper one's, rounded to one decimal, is 1.5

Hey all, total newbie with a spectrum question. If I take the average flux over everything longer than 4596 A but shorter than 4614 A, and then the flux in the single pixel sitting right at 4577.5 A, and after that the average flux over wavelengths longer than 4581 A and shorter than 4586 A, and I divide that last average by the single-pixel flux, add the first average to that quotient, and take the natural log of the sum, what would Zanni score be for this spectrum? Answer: 1.85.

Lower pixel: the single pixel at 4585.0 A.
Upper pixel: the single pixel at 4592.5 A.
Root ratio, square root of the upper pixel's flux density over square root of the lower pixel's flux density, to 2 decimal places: 1.02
